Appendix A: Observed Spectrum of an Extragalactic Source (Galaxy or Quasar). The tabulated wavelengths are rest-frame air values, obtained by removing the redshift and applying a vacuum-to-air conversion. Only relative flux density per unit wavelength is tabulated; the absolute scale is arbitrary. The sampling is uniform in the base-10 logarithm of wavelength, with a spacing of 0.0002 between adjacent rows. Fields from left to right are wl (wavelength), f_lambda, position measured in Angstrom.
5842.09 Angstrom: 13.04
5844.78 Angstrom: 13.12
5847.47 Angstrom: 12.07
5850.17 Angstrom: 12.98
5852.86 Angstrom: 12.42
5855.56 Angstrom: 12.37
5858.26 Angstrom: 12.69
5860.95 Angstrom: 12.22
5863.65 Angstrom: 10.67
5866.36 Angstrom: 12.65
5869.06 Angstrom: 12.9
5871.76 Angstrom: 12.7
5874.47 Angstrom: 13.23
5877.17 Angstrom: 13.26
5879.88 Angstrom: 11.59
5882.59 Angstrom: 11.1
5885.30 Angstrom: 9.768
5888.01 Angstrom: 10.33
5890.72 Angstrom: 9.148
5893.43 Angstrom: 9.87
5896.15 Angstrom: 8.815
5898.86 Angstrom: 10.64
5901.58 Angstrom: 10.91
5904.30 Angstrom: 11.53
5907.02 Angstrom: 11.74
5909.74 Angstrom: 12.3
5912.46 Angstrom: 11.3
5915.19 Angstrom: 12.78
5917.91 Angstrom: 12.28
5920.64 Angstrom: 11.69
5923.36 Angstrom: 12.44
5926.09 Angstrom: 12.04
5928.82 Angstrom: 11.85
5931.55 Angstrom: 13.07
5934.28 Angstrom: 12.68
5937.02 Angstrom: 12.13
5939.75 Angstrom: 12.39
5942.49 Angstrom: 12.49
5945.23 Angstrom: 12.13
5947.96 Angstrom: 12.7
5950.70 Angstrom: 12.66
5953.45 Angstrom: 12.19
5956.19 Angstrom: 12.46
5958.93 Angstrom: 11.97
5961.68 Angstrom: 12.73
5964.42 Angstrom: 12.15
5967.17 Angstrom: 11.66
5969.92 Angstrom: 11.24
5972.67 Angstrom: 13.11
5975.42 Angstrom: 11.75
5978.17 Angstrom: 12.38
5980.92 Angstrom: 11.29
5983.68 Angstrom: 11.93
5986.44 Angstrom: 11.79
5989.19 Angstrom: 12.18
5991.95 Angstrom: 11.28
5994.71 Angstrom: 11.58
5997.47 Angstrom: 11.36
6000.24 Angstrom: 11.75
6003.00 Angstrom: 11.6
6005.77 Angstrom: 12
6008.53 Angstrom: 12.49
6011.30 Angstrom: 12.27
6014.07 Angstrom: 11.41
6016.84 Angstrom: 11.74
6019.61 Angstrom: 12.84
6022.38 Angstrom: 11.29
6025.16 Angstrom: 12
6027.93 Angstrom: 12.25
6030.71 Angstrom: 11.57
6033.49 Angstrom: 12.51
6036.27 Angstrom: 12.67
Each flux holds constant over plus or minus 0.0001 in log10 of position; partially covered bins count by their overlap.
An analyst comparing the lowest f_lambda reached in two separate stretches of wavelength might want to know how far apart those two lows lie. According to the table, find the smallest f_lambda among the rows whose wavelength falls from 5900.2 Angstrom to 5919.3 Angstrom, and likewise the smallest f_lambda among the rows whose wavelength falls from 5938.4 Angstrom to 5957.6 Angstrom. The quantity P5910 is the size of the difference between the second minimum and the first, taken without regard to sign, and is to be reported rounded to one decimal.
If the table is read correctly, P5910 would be 1.2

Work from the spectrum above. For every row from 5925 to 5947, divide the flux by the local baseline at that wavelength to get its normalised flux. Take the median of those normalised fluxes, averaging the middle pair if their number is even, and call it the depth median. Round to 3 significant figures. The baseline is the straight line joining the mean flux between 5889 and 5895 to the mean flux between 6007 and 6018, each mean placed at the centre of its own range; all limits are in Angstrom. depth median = 1.18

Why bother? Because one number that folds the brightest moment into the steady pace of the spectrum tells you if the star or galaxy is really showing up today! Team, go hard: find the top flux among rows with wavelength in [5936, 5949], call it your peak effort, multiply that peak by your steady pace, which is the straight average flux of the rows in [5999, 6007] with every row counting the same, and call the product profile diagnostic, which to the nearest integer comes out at 150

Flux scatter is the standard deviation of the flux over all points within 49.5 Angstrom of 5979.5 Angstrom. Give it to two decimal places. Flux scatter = 0.52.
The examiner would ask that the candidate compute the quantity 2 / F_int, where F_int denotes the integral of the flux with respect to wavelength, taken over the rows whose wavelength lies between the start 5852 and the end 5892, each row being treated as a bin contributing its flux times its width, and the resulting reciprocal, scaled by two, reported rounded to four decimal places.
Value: 0.0042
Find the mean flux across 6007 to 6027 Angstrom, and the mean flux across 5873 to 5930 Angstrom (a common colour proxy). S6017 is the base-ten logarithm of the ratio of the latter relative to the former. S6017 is -0.024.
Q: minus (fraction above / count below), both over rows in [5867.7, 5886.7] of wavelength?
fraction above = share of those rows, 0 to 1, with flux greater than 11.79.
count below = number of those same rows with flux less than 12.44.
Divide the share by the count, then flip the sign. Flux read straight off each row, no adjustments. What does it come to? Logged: -0.19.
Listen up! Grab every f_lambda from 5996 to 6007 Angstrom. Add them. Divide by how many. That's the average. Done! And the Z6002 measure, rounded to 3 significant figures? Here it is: 11.7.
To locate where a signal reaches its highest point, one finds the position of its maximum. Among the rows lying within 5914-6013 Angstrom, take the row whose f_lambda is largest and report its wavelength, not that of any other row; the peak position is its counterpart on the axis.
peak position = 5972.67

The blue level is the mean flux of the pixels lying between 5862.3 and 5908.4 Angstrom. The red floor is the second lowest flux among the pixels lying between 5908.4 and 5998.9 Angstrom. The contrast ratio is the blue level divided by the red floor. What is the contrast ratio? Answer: 1.00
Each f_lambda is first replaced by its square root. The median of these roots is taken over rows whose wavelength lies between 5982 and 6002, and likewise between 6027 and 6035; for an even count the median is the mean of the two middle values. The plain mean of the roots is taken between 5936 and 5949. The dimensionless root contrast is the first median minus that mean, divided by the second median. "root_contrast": -0.03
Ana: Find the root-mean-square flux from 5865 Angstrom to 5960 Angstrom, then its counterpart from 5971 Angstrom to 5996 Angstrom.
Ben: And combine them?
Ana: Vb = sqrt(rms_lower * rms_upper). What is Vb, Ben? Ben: 11.9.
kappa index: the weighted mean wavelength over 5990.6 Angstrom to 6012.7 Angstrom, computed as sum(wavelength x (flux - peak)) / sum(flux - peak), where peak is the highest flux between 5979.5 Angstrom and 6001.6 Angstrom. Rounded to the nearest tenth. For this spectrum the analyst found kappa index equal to 5995.7 Angstrom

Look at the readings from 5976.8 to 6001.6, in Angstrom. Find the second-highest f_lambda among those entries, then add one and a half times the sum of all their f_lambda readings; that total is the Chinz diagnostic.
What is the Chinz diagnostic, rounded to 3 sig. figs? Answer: 170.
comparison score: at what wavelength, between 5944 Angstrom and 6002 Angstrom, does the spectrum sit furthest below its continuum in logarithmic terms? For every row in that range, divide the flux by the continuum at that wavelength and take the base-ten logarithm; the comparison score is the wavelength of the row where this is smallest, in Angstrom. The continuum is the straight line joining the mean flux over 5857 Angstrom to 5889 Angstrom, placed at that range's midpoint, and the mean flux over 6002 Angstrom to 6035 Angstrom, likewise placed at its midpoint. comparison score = 5969.92 Angstrom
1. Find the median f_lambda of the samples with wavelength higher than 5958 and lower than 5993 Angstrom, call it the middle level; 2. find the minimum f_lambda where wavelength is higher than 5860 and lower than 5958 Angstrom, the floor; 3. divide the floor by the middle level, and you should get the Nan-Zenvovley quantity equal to 0.74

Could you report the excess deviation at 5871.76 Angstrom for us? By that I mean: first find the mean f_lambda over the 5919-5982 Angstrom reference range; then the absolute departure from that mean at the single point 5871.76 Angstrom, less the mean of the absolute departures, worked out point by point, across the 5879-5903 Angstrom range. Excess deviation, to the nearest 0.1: -1.5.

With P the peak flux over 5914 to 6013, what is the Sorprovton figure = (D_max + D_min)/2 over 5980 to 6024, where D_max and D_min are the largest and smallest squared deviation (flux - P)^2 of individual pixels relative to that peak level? 1.7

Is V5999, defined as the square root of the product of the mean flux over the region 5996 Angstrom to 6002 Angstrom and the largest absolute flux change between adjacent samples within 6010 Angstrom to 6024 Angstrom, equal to 4.23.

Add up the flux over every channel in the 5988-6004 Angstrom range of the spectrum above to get 70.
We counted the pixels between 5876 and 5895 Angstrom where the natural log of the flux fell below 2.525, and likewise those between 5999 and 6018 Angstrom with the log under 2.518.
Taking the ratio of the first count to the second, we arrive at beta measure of 1.0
